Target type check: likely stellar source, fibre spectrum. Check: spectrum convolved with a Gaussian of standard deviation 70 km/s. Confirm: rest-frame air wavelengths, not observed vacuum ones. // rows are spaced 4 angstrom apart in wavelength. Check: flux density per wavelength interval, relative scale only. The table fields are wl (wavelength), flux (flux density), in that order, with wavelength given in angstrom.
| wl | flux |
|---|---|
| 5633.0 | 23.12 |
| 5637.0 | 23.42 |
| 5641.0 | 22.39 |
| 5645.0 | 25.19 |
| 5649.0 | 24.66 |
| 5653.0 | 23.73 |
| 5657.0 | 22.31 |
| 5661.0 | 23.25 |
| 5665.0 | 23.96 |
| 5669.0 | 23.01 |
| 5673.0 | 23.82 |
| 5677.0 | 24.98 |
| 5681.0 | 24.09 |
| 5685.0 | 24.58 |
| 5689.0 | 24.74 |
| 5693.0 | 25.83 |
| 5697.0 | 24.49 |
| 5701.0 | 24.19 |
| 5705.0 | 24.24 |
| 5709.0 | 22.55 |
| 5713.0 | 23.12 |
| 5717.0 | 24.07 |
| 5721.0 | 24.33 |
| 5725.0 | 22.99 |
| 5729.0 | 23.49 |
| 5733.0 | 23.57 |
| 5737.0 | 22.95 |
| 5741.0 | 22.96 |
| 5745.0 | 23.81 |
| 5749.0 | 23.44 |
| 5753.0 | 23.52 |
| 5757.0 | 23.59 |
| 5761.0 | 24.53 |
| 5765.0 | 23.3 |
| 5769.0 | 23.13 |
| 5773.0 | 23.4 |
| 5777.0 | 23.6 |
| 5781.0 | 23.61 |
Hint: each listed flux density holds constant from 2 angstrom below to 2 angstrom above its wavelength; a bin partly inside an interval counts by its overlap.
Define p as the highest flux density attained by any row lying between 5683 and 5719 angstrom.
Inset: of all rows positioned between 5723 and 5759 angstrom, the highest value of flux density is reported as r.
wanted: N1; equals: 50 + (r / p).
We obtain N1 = 50.9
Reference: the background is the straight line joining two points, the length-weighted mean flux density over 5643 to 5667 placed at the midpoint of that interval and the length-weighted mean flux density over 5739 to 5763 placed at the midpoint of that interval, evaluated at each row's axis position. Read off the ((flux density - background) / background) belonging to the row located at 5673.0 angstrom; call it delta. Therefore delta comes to 0.00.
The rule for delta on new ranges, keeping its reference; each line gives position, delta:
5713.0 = -0.03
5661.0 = -0.02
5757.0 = 0.00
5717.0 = 0.01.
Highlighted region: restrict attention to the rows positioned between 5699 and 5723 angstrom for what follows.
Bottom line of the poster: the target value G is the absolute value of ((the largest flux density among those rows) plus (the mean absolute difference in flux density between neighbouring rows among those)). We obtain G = 25.0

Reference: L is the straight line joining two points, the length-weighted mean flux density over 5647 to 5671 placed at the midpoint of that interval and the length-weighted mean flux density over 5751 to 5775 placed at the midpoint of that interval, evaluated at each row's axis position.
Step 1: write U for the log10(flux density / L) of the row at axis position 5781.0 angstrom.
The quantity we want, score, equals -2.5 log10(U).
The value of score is 8.8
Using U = 0.000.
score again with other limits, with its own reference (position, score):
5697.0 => 4.4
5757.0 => 8.8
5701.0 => 4.8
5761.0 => 4.4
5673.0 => 5.6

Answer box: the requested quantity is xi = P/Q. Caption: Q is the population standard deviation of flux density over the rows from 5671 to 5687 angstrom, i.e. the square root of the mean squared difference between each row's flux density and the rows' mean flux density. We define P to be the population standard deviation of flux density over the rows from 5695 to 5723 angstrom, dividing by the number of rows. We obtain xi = 1.5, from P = 0.67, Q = 0.45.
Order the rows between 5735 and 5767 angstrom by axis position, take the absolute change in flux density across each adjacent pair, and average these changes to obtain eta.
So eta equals 0.5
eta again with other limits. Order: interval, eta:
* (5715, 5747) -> 0.5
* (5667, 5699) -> 0.8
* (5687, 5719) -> 0.9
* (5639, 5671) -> 1.2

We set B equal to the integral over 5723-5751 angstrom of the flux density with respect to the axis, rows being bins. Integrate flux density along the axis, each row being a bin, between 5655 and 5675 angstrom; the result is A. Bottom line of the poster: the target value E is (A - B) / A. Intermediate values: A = 465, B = 653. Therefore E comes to -0.4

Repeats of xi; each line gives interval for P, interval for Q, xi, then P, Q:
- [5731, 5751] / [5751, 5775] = 0.8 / 0.34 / 0.45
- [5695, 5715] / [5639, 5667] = 0.7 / 0.75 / 1.00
